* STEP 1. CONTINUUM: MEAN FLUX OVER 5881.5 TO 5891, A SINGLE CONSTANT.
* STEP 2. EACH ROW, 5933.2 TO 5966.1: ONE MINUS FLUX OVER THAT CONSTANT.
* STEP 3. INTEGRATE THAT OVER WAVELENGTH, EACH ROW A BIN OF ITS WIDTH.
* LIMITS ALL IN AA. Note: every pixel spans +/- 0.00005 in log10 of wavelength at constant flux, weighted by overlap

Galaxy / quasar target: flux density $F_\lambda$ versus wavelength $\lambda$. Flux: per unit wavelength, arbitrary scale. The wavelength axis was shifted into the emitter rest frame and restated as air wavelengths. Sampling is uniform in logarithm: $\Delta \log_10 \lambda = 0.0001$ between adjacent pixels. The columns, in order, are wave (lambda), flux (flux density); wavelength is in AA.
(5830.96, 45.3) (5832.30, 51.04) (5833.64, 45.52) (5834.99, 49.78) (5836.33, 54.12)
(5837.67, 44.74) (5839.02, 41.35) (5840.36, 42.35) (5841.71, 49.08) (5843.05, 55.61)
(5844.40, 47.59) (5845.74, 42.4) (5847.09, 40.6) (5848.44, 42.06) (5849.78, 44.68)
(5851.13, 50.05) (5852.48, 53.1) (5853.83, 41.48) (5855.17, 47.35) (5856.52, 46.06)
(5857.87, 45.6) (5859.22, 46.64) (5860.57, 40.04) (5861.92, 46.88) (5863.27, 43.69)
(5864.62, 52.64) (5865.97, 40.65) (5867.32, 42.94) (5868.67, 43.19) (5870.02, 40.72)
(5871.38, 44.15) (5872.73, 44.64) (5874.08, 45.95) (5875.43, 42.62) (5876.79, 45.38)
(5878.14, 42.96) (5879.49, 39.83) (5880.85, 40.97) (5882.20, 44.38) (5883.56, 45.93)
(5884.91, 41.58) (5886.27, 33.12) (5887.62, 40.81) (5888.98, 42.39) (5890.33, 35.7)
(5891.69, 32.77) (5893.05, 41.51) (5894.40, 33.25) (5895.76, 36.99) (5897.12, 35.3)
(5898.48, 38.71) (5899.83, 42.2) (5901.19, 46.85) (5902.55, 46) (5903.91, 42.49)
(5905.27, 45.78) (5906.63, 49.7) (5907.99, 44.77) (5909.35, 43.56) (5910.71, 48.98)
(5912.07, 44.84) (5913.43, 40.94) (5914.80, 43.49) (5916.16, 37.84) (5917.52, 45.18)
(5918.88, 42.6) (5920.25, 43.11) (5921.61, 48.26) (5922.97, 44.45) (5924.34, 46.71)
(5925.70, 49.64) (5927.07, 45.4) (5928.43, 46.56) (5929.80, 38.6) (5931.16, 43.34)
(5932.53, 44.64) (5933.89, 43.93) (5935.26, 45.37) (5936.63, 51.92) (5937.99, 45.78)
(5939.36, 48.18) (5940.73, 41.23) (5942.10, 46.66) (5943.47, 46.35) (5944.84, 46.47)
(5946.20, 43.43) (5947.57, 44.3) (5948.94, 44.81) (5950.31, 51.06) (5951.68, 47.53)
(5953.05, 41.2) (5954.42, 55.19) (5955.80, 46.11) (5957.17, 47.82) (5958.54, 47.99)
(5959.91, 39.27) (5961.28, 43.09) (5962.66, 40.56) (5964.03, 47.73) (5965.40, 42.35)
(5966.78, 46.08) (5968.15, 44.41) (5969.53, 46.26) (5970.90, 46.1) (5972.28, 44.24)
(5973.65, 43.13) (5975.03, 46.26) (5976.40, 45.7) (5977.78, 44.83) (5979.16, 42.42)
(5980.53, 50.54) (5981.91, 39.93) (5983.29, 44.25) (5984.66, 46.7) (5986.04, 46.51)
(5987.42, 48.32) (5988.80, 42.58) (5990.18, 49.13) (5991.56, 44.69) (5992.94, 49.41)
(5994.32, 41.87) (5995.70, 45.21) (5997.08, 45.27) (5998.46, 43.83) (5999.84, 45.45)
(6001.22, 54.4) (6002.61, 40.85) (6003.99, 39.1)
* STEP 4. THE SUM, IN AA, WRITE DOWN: -4.2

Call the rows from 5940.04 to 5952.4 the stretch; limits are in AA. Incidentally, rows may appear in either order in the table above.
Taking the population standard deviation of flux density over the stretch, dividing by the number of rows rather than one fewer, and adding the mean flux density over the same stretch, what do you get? 48.4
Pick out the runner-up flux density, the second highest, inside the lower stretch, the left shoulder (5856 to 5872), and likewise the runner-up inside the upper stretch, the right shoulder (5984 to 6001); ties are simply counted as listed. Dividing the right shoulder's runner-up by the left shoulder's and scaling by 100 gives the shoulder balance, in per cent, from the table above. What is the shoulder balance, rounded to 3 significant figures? 105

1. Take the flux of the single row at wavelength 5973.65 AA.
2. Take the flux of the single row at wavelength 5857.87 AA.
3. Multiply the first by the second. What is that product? 1967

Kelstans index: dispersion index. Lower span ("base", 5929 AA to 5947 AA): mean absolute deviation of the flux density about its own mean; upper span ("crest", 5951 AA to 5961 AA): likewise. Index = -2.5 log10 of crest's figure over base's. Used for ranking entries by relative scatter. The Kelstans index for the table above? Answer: -0.5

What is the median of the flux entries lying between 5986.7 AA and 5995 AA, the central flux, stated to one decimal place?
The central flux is 46.5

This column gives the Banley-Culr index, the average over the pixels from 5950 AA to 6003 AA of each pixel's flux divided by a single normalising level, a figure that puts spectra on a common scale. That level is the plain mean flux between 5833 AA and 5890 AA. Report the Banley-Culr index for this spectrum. 1.02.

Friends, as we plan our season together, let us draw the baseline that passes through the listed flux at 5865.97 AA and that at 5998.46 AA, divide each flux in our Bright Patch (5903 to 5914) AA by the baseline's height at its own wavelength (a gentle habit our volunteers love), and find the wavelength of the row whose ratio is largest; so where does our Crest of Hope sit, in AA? 5906.63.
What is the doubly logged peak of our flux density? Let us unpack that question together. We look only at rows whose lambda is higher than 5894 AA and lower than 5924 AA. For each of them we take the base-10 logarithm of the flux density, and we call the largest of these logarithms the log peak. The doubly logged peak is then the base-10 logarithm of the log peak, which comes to 0.230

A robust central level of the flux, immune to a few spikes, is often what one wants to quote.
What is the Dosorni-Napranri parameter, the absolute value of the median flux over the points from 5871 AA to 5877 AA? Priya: 44.6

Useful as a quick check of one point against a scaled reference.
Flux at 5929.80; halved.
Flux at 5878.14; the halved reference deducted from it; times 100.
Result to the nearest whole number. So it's 2366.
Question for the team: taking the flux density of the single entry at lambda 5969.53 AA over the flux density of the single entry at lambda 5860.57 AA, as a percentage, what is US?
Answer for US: 116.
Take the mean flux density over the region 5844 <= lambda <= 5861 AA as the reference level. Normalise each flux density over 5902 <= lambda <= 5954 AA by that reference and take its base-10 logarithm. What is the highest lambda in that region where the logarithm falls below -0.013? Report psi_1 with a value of 5953.05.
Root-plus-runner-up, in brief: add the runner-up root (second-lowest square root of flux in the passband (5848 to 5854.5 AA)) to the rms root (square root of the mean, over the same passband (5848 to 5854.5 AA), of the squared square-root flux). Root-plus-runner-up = 13.3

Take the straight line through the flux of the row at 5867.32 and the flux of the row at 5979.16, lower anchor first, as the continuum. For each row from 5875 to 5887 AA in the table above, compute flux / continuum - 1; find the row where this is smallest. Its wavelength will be 5886.27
